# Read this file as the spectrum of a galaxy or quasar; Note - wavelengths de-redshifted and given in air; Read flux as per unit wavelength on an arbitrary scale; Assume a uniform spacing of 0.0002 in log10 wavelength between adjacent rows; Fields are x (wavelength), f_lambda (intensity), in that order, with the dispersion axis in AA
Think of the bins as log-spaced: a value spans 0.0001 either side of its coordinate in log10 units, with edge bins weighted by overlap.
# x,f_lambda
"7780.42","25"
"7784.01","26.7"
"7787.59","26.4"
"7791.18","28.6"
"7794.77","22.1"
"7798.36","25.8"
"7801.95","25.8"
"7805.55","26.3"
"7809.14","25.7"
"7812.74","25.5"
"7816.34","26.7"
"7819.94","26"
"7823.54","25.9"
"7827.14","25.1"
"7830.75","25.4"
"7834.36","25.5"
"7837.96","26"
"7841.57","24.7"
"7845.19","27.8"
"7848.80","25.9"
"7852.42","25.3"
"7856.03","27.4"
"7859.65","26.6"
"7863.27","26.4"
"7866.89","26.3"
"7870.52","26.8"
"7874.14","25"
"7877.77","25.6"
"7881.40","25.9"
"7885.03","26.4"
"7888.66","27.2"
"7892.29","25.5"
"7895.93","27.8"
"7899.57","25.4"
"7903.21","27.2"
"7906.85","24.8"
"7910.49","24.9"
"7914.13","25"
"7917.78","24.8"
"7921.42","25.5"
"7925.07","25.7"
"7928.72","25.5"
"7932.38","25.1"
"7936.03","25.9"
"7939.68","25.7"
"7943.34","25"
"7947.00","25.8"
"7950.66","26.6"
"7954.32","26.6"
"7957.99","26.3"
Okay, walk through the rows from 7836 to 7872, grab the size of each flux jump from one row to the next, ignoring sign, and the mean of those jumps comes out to 1.2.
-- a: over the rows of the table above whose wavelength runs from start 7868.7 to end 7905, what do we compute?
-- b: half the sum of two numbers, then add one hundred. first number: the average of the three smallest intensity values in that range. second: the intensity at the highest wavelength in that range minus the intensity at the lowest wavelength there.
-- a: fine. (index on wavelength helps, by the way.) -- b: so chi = 113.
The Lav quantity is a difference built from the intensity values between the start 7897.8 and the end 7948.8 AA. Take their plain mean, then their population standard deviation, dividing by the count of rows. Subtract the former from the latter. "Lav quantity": -24.8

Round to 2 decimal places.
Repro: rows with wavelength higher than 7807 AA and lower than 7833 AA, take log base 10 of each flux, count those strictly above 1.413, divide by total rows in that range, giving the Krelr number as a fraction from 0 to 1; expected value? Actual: 0.43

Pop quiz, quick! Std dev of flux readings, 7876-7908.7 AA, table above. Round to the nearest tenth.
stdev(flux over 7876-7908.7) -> 1.0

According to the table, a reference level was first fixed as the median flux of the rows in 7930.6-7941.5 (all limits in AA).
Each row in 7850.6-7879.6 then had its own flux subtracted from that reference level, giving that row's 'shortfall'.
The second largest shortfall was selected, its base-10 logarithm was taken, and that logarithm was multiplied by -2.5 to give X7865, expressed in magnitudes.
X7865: 1.0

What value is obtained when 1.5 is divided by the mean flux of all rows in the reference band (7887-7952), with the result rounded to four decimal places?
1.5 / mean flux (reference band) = 0.0583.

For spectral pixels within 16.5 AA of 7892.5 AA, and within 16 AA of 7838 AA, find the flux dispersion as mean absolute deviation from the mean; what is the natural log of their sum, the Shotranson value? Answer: 0.36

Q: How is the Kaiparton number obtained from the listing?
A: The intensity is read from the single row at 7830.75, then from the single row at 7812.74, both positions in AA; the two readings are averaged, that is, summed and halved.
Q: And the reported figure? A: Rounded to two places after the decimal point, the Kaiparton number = 25.45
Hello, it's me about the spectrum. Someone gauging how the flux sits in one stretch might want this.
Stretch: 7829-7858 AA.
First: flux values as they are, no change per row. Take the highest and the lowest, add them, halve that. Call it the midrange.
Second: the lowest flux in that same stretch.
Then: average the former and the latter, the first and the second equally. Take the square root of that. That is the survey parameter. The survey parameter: 5.05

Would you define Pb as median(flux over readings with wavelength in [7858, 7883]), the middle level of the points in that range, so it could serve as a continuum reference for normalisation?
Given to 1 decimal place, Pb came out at 26.3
